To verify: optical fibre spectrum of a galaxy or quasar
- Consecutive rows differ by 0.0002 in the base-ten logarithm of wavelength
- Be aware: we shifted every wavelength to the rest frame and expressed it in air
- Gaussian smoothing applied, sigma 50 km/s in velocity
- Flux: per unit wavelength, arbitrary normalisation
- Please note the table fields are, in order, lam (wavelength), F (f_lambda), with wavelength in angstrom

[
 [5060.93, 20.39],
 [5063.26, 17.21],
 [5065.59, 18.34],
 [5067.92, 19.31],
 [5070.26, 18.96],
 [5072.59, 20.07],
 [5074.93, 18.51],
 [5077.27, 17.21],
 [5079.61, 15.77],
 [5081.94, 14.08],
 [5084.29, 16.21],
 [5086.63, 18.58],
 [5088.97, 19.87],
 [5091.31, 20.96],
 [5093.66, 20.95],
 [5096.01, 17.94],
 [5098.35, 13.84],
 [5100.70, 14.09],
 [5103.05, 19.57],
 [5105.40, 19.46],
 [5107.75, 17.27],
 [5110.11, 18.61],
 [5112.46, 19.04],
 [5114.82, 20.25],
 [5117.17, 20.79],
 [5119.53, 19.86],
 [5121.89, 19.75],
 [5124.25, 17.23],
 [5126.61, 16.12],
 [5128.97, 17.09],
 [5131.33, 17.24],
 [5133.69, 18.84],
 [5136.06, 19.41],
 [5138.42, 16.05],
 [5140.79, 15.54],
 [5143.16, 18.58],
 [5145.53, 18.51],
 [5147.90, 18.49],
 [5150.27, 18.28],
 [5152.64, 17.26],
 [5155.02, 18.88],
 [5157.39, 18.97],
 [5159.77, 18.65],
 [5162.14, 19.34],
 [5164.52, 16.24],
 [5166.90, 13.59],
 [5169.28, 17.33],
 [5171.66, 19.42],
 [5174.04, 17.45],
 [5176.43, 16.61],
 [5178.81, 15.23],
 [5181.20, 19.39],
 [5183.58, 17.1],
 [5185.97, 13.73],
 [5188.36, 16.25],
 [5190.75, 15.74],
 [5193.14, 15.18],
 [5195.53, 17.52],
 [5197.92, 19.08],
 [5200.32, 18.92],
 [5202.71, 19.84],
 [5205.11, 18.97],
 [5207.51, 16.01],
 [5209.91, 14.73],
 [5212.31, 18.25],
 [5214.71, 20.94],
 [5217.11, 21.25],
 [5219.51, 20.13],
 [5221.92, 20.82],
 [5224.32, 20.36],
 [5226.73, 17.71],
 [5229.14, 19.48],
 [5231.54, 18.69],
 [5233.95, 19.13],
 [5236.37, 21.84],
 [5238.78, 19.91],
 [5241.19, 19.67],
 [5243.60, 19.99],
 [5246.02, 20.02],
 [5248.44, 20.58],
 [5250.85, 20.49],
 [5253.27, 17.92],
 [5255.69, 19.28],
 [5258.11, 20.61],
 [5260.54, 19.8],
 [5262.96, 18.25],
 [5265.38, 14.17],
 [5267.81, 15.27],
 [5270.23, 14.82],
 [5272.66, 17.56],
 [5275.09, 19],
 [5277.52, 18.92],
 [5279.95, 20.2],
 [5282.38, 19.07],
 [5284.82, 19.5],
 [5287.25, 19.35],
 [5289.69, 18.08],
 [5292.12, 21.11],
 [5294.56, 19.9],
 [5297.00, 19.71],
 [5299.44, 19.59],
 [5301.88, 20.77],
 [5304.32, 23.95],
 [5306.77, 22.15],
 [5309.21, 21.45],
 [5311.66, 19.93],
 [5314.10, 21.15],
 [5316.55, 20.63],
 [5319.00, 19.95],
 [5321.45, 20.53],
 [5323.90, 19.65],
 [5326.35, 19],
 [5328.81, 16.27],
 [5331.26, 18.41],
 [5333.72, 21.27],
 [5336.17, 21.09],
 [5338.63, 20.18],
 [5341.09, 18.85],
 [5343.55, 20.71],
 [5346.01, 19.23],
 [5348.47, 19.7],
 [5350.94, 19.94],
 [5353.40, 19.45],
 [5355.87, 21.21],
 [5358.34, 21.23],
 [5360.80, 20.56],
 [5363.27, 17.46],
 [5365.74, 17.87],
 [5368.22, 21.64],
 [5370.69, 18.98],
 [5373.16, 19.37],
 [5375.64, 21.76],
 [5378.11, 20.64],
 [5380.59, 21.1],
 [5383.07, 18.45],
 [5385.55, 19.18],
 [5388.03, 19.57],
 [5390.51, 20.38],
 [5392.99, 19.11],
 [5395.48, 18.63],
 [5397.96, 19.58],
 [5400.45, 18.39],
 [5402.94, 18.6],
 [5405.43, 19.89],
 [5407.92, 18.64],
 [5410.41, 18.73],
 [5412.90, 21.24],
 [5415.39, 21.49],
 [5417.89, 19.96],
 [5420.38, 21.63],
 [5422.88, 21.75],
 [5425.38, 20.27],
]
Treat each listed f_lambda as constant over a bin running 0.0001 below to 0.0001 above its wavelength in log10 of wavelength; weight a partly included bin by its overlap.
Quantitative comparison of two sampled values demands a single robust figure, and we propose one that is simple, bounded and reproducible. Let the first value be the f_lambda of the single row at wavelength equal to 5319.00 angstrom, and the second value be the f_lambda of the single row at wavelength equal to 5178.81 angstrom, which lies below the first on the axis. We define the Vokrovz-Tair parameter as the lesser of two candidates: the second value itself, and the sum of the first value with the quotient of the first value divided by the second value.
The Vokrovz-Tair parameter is 15.2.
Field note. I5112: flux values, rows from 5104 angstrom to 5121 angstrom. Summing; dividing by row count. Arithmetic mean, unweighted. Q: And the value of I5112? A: 19.3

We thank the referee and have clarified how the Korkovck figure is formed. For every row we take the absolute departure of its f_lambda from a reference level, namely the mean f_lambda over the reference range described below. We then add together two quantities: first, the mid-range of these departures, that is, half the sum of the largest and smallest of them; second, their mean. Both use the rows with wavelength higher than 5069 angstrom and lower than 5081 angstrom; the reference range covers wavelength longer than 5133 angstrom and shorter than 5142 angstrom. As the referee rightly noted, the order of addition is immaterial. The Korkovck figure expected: 2.9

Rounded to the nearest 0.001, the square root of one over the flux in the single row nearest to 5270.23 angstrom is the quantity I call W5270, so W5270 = 0.260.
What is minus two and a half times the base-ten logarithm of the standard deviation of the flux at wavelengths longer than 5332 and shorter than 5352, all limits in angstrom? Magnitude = 0.2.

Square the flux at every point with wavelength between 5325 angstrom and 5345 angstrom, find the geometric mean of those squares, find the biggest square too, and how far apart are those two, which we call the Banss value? 76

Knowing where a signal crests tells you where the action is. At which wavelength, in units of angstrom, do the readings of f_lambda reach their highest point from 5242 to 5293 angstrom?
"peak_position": 5292.12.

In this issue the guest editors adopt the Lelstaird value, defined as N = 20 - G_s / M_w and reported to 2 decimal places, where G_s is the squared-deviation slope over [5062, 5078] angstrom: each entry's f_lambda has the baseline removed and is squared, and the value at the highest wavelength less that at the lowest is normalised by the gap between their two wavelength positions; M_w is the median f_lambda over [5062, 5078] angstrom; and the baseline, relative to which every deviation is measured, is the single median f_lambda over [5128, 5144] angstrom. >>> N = 20.00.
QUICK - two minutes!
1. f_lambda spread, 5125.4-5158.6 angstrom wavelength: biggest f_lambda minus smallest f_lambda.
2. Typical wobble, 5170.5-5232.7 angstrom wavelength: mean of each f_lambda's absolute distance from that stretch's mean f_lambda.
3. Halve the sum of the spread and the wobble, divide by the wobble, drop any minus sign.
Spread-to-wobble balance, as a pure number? 1.6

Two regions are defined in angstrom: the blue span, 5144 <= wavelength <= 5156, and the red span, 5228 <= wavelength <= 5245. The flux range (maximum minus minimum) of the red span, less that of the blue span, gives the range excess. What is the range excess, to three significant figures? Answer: 1.53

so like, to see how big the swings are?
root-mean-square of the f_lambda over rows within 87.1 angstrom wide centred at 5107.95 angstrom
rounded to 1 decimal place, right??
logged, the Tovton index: 18.2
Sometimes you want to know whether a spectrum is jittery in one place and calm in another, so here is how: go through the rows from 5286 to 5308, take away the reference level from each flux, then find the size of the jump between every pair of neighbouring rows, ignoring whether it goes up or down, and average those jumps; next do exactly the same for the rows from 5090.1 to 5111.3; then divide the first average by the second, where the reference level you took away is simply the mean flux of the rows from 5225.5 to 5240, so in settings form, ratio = 0.73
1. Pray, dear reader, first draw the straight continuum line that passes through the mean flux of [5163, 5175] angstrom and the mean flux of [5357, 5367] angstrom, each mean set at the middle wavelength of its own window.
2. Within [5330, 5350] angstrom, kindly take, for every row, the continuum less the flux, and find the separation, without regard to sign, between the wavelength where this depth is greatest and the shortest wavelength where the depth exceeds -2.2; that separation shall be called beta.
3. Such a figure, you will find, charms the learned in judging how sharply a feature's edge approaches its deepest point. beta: 0.0 angstrom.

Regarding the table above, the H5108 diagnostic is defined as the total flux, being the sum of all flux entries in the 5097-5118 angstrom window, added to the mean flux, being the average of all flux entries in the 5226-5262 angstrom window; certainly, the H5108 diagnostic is 183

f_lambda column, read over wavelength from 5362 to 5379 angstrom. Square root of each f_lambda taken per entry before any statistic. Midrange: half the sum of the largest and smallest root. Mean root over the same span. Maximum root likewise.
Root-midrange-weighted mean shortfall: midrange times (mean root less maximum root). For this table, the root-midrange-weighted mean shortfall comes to -1.0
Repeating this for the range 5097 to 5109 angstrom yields -1.3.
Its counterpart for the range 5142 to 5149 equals 0.0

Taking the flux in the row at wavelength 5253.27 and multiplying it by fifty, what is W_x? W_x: 896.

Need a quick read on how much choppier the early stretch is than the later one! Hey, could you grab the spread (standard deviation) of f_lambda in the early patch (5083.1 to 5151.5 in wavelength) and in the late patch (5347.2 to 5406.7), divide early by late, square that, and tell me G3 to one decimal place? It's 2.6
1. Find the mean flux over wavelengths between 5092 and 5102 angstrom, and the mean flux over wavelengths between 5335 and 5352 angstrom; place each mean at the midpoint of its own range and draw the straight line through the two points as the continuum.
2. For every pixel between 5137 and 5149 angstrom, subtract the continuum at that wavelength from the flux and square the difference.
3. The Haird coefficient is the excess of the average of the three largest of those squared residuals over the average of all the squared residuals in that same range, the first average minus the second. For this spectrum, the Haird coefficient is 0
